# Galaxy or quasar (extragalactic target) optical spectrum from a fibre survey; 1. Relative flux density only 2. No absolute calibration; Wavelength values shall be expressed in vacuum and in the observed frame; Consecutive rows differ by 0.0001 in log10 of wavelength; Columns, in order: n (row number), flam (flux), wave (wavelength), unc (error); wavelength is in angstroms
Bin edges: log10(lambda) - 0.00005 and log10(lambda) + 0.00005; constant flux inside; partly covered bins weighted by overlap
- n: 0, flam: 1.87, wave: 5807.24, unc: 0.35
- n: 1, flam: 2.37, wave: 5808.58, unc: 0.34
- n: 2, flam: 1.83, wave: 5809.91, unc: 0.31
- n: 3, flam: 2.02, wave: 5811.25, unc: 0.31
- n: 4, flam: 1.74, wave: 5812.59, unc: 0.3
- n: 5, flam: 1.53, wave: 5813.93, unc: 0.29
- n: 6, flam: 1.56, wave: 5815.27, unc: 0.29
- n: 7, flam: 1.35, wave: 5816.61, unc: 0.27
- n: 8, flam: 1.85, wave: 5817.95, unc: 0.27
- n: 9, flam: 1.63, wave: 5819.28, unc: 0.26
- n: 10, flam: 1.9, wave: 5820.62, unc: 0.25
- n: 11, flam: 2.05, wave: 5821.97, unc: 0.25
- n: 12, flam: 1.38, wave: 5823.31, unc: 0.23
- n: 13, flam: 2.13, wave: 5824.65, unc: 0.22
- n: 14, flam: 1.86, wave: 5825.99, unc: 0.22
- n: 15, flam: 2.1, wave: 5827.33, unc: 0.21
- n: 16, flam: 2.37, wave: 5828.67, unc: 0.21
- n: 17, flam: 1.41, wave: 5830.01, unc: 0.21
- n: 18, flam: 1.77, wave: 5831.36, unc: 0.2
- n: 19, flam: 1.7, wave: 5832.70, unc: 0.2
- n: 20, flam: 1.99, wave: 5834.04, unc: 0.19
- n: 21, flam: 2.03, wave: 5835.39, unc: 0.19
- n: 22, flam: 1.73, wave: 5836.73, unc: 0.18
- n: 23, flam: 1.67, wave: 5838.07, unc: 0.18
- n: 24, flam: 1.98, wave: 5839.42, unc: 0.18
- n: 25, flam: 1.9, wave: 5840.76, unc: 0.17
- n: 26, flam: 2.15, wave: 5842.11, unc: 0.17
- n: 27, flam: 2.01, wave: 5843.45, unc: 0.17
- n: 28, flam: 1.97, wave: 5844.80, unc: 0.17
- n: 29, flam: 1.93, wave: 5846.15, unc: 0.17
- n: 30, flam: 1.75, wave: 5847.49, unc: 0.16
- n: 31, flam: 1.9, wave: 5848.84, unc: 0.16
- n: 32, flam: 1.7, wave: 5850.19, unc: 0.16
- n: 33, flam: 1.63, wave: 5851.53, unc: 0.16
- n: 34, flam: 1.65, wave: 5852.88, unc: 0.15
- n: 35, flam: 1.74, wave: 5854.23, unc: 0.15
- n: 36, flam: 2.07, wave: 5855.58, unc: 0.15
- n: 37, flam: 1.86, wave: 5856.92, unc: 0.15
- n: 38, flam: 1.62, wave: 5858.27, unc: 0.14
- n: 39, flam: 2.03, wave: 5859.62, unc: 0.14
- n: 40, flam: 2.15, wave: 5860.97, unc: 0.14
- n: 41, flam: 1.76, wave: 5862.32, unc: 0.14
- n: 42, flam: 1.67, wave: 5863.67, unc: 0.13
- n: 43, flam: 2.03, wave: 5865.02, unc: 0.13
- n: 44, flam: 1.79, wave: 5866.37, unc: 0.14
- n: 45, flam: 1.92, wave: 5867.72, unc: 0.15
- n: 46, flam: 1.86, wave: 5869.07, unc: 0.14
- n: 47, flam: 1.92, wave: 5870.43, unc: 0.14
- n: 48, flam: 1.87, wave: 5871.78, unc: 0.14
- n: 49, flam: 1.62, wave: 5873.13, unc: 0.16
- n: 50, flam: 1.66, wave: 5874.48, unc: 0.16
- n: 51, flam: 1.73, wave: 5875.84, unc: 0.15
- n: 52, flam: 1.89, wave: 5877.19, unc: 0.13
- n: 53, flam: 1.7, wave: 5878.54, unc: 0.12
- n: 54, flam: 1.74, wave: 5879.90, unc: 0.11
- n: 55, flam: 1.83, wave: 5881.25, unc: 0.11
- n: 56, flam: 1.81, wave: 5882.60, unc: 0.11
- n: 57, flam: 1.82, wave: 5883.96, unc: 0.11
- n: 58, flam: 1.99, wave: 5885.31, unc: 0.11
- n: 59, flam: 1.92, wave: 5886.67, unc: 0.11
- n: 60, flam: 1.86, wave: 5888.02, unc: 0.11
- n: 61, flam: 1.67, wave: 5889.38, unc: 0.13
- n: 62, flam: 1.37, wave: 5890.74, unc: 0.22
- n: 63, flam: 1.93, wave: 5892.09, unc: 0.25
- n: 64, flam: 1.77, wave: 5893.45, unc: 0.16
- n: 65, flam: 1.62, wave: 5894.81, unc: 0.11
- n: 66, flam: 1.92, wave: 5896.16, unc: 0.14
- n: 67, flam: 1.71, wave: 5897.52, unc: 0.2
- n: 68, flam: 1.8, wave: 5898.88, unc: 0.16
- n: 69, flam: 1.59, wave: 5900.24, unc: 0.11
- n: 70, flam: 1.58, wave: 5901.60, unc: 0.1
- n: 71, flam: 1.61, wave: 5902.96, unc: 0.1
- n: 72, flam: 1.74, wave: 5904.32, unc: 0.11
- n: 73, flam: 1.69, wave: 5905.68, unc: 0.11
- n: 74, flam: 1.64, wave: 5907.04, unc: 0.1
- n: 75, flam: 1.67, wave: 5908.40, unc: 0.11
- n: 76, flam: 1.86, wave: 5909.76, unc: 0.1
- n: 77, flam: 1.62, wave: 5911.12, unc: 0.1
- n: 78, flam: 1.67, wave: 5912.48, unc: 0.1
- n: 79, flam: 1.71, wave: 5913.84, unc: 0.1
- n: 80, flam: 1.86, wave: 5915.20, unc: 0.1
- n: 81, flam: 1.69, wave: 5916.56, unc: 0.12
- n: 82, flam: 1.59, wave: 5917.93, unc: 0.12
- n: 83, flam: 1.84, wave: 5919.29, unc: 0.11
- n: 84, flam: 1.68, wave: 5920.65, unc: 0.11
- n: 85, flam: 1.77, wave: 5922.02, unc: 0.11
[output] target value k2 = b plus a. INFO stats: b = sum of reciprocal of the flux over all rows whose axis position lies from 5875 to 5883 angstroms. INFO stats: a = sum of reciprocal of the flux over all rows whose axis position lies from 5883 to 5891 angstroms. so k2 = 6.81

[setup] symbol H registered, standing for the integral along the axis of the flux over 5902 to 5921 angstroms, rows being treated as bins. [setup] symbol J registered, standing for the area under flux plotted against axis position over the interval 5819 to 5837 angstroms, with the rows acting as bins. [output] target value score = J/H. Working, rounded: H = 32.4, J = 33.6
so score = 1.04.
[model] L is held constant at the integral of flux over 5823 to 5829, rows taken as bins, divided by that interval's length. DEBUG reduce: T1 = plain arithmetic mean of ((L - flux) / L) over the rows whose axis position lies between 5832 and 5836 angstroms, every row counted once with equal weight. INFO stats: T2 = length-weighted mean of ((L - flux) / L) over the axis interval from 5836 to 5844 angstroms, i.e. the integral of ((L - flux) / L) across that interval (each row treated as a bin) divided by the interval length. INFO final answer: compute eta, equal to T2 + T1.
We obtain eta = 0.08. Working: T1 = 0.04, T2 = 0.04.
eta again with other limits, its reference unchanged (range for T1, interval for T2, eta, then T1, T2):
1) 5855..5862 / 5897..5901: 0.16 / 0.02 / 0.14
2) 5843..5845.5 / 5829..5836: 0.08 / 0.00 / 0.09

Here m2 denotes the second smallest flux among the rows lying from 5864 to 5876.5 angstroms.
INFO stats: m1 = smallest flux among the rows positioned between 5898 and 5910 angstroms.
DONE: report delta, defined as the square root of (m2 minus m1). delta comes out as 0.28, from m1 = 1.58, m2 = 1.66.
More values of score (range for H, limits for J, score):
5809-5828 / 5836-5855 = 1.03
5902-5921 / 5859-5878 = 1.08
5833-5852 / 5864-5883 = 0.96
